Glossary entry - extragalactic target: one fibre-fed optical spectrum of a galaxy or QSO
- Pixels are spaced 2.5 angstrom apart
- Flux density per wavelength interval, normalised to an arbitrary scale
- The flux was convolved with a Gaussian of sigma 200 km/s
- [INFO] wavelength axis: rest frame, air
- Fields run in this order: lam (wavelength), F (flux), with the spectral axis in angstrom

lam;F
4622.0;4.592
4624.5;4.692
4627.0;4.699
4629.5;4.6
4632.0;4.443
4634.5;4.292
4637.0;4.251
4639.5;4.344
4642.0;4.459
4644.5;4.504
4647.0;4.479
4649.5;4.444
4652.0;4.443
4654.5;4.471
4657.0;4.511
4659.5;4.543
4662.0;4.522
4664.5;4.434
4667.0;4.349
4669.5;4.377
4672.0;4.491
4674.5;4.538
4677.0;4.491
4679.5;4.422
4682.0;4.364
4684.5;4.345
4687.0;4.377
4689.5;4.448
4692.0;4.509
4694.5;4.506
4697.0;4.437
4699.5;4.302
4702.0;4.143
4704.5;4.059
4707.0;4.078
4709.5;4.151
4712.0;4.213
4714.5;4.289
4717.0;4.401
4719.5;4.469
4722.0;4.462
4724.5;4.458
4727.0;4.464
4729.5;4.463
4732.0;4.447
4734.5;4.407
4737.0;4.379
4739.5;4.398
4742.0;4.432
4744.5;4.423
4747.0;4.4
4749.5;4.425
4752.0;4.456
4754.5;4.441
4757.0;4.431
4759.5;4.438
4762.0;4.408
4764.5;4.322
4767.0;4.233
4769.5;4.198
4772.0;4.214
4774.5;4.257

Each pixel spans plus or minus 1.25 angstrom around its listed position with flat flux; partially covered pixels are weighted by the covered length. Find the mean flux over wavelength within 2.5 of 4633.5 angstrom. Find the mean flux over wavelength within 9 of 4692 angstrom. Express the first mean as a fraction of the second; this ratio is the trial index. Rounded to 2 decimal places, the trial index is 0.99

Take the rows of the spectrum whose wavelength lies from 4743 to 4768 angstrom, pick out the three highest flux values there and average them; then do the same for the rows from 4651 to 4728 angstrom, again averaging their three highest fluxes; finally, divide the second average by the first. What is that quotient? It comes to 1.02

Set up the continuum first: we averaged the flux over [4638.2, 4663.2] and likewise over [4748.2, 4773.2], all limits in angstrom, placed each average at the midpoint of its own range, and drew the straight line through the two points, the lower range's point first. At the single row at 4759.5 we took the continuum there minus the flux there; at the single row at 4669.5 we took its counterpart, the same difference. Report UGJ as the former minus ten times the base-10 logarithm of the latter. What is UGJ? 11.2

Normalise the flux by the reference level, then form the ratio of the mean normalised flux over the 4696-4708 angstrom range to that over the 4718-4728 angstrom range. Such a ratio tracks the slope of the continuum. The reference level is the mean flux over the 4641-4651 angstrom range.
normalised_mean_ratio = 0.94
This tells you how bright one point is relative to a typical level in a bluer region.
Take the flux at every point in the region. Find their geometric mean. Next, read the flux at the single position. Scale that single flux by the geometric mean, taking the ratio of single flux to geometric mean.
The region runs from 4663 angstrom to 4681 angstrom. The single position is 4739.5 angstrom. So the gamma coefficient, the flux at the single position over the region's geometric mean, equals 0.99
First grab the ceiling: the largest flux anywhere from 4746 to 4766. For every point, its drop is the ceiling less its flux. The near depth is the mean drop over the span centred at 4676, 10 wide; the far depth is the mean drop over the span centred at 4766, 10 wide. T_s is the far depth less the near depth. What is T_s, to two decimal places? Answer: 0.20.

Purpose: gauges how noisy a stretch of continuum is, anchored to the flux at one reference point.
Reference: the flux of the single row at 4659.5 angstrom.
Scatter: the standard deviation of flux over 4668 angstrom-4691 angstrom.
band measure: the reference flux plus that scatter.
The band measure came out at 4.61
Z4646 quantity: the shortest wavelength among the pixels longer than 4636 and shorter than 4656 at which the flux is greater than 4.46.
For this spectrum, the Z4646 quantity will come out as 4644.5 angstrom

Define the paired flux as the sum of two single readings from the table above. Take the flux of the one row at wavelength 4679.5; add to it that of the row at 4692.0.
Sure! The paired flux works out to 8.93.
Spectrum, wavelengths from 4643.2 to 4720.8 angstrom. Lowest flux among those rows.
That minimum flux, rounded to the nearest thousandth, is 4.059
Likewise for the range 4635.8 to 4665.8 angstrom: 4.251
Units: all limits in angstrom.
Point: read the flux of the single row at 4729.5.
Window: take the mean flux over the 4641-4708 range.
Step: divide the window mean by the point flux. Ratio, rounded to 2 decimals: 0.99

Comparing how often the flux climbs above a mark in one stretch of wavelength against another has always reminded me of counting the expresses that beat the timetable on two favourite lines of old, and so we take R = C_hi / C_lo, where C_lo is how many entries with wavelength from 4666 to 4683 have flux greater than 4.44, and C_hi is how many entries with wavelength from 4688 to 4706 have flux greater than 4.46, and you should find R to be 0.67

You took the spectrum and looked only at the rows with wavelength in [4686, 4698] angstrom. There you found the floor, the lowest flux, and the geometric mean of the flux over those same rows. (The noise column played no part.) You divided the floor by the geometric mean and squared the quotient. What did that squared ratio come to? 0.97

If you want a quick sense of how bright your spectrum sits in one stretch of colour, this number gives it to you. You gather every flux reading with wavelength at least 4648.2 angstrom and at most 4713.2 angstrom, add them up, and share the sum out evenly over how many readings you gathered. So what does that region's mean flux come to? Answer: 4.38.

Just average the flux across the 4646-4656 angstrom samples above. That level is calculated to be 4.46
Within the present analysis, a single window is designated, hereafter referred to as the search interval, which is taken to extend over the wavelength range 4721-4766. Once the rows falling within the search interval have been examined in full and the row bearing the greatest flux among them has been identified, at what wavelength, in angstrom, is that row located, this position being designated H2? 4727.0 angstrom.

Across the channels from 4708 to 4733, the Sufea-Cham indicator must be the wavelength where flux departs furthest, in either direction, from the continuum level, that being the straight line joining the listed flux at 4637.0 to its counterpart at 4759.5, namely 4709.5 angstrom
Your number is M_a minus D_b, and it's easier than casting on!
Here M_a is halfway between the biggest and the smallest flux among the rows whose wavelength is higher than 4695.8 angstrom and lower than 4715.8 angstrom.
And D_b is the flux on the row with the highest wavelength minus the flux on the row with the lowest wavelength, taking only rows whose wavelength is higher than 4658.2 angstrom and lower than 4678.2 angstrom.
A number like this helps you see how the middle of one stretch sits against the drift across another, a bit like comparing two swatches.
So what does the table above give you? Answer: 4.30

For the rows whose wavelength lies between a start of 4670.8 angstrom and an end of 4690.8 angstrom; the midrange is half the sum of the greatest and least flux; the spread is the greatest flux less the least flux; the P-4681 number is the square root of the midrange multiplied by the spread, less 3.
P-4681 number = -2.07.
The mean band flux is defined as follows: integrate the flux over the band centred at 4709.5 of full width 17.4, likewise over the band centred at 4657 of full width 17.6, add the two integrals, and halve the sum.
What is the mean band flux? 75.9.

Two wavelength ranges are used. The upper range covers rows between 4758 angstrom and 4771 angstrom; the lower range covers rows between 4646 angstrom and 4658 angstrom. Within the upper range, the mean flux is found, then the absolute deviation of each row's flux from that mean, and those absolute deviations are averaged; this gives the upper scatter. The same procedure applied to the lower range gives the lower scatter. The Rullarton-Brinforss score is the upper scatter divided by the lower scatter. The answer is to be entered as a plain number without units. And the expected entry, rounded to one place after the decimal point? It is 4.0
